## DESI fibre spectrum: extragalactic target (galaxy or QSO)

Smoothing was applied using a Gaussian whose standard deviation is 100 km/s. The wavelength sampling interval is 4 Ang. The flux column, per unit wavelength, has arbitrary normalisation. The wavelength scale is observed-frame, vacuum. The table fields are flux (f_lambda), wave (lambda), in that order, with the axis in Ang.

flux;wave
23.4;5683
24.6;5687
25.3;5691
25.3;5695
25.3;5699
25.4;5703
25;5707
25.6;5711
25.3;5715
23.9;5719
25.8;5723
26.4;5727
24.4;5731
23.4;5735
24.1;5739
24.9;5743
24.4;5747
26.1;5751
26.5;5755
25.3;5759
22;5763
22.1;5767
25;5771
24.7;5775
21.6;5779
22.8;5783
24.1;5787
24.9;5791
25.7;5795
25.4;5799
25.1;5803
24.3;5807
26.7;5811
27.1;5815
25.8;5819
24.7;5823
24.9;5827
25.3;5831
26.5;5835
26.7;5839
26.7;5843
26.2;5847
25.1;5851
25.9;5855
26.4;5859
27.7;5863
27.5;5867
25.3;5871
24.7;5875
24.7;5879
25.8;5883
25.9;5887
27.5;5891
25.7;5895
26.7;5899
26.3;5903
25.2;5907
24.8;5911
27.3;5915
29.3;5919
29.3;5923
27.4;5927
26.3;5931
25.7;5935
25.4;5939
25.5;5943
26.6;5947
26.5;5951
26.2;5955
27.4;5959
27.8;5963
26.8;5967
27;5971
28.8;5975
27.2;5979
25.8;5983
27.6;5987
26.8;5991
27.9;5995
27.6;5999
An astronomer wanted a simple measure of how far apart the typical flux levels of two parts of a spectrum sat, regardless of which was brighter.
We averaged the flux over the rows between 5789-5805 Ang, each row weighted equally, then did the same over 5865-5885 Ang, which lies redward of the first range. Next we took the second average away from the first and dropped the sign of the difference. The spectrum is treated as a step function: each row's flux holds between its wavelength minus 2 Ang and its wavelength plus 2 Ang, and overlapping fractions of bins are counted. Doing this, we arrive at 0.3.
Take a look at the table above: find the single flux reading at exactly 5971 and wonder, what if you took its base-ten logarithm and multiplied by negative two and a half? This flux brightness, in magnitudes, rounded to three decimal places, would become -3.578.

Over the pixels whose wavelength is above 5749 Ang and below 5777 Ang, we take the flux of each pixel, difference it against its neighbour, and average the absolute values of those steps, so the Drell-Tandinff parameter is 1.4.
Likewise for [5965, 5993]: 1.3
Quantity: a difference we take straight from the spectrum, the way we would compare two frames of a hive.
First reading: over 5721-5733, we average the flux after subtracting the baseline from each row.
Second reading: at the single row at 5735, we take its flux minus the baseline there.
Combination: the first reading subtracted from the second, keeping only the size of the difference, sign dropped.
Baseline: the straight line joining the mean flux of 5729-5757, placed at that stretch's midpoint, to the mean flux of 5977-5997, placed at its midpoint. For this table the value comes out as 2.21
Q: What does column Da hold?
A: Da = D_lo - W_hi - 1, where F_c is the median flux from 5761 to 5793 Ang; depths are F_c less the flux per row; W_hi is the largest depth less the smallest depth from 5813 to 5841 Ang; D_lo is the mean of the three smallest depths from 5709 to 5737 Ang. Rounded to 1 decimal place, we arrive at -5.9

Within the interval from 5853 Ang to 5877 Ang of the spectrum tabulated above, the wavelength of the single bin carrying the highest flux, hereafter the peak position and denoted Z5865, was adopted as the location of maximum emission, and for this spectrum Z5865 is 5863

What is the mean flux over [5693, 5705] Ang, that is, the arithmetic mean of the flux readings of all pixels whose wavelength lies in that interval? 25.3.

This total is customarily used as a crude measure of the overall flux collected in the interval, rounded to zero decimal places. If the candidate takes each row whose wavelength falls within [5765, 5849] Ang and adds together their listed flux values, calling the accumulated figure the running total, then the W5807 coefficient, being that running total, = 526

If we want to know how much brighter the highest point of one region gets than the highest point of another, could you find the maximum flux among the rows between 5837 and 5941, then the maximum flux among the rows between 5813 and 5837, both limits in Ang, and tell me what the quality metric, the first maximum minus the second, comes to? 2.2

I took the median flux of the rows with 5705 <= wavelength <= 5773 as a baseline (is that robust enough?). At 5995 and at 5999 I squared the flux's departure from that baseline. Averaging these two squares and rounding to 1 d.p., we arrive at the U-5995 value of 7.6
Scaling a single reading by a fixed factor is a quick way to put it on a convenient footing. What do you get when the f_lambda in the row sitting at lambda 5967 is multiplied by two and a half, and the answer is 67.0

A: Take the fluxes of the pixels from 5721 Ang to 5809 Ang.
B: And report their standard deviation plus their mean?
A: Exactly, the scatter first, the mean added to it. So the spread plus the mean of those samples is 25.9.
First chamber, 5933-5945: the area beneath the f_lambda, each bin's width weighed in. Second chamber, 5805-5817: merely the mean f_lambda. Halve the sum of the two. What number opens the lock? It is 166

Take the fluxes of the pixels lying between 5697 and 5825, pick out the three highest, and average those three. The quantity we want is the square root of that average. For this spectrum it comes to 5.17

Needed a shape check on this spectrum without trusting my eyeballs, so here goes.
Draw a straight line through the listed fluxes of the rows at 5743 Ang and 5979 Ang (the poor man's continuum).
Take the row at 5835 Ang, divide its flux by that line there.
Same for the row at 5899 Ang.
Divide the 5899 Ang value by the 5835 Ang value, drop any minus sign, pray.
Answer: 0.98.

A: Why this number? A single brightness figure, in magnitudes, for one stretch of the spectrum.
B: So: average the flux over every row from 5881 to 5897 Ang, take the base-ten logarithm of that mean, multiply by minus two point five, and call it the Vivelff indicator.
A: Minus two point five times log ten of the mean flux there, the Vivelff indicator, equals -3.55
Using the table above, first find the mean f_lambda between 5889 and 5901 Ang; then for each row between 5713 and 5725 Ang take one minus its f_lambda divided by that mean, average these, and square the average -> 0.0038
